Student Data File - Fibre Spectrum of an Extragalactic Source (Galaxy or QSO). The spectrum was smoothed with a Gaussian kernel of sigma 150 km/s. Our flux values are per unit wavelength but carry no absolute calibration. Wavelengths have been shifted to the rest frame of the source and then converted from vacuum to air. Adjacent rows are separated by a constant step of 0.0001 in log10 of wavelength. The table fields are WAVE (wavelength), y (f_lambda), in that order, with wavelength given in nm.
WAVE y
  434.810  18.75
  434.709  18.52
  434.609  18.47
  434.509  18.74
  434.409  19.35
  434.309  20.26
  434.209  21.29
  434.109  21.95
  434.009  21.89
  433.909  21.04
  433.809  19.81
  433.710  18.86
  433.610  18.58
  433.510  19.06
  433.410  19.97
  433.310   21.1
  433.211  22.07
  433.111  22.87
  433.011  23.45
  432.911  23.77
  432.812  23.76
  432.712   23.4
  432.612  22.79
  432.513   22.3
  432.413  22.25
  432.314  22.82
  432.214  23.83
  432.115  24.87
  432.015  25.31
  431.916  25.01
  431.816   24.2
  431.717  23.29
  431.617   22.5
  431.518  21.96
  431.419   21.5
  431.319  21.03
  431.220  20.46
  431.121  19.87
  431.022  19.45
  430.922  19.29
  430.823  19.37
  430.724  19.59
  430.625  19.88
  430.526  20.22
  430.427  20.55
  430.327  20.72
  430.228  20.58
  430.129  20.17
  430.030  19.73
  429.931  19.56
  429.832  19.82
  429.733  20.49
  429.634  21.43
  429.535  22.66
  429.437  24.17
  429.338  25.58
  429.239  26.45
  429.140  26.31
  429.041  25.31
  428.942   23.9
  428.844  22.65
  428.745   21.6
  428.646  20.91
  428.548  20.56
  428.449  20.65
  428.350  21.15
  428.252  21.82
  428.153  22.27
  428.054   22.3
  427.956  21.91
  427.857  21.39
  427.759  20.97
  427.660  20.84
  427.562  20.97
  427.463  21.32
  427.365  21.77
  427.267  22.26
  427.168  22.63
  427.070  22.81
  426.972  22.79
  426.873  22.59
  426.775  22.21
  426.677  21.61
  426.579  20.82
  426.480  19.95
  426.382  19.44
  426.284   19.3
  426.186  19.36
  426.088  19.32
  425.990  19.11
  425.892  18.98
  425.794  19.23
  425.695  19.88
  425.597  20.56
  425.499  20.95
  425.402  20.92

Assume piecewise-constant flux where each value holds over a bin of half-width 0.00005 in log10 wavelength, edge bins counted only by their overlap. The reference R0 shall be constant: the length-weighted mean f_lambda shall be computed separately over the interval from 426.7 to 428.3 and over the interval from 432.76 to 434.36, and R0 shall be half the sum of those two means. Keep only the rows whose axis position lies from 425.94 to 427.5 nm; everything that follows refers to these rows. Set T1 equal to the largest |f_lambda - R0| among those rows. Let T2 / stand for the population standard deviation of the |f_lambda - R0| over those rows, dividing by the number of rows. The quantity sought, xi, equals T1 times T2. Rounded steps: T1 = 2.5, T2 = 0.8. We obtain 2.0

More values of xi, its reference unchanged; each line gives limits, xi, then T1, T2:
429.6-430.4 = 1.2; 2.0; 0.6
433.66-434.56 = 2.8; 2.8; 1.0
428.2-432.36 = 5.9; 4.9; 1.2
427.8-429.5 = 7.9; 4.9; 1.6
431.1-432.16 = 4.7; 3.7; 1.2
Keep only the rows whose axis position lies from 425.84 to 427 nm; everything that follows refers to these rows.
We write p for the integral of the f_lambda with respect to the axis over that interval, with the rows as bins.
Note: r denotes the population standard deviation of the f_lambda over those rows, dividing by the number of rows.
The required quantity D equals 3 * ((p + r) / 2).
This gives 38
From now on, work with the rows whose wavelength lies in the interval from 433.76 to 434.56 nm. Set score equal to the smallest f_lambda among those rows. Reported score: 18.74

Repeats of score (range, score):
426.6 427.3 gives 21.61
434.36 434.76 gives 18.47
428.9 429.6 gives 22.66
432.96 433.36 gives 21.1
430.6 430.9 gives 19.37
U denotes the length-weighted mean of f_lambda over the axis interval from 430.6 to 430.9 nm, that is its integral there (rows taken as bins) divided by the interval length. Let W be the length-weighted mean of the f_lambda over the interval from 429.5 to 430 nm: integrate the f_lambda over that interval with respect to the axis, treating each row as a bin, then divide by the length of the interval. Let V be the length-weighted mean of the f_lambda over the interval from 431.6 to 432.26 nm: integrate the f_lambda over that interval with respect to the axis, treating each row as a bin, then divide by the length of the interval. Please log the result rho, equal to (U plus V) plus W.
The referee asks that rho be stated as 64.5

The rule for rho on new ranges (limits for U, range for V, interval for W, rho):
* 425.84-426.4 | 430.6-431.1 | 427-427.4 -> 61.2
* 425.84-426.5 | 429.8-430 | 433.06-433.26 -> 61.4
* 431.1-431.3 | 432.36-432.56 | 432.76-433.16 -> 66.1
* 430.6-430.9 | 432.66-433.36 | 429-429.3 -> 68.5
